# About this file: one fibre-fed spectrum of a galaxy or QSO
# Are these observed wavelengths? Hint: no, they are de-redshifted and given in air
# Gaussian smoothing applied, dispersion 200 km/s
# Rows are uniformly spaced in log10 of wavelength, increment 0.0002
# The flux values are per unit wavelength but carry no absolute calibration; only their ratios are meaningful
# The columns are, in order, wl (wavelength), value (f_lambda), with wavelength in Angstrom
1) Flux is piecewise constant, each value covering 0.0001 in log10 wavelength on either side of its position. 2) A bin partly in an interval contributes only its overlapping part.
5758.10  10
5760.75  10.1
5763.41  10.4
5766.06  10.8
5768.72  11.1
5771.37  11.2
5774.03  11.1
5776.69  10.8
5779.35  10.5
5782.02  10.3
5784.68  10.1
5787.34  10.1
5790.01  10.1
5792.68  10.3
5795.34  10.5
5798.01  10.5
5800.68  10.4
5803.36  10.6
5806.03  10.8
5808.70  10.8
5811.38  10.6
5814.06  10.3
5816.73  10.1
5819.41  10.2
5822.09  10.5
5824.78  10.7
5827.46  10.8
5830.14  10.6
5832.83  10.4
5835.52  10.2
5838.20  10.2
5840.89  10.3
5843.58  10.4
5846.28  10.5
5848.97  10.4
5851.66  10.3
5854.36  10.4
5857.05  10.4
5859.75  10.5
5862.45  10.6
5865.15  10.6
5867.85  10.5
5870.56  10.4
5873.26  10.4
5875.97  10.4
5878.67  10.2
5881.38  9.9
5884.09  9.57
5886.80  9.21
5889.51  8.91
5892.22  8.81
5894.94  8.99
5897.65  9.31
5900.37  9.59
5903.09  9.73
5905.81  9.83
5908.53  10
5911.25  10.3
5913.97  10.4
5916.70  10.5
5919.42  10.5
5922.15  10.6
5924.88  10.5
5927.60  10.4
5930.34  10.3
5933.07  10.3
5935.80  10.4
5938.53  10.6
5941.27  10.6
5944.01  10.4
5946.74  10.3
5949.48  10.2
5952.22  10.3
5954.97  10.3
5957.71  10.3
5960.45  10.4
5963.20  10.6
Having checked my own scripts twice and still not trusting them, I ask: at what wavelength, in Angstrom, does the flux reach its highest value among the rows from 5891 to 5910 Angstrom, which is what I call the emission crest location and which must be 5908.53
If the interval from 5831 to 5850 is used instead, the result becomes 5846.28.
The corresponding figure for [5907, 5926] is 5922.15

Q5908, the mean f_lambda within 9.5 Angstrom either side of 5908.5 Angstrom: 10.0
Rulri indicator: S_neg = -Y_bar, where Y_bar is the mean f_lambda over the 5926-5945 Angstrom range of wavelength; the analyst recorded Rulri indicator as -10.4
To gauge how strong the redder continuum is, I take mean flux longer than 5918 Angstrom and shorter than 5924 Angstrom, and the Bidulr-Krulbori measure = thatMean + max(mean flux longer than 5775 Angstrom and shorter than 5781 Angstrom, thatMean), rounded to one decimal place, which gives 21.2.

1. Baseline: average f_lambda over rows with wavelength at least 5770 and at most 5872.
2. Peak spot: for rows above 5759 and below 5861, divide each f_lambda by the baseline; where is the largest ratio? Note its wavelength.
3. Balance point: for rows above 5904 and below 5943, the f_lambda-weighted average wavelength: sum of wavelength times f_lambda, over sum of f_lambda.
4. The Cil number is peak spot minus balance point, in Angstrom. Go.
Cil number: -152.3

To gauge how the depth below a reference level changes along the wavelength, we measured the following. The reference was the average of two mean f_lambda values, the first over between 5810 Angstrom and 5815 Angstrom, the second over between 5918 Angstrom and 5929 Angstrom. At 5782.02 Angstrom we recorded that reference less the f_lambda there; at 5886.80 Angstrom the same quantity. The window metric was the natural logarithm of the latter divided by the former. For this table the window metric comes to 2.0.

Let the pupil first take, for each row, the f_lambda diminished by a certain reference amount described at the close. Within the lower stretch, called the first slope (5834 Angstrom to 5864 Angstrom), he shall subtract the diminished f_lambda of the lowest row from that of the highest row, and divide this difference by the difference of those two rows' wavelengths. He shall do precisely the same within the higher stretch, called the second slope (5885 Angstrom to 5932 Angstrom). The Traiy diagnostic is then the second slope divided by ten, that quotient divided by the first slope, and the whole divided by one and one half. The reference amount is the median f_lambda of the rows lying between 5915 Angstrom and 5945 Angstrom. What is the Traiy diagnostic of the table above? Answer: 0.11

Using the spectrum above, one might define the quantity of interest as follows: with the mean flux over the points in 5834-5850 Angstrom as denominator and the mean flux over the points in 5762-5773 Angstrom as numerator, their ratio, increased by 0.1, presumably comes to 1.15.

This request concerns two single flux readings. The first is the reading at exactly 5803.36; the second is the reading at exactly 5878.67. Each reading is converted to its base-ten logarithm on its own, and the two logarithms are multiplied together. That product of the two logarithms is 1.03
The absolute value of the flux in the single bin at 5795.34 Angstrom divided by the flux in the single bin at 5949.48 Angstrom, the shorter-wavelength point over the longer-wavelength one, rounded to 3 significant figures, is 1.03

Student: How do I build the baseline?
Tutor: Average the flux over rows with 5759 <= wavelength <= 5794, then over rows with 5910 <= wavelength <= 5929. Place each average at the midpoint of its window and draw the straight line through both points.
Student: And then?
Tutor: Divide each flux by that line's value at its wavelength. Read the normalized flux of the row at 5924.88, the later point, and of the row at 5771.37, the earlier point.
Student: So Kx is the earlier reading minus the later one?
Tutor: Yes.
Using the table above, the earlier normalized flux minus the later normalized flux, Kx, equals 0.06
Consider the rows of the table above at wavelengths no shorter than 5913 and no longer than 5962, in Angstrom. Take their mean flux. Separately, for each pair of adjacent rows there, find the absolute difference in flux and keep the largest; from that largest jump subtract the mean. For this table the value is -10.2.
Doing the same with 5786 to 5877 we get -10.1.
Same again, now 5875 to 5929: -9.5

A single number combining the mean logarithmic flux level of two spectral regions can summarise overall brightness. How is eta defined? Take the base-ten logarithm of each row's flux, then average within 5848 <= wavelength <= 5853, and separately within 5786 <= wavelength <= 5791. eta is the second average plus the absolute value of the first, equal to 2.02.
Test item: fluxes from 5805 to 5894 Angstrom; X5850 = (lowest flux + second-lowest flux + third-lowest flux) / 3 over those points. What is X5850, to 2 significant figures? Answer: 9.0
